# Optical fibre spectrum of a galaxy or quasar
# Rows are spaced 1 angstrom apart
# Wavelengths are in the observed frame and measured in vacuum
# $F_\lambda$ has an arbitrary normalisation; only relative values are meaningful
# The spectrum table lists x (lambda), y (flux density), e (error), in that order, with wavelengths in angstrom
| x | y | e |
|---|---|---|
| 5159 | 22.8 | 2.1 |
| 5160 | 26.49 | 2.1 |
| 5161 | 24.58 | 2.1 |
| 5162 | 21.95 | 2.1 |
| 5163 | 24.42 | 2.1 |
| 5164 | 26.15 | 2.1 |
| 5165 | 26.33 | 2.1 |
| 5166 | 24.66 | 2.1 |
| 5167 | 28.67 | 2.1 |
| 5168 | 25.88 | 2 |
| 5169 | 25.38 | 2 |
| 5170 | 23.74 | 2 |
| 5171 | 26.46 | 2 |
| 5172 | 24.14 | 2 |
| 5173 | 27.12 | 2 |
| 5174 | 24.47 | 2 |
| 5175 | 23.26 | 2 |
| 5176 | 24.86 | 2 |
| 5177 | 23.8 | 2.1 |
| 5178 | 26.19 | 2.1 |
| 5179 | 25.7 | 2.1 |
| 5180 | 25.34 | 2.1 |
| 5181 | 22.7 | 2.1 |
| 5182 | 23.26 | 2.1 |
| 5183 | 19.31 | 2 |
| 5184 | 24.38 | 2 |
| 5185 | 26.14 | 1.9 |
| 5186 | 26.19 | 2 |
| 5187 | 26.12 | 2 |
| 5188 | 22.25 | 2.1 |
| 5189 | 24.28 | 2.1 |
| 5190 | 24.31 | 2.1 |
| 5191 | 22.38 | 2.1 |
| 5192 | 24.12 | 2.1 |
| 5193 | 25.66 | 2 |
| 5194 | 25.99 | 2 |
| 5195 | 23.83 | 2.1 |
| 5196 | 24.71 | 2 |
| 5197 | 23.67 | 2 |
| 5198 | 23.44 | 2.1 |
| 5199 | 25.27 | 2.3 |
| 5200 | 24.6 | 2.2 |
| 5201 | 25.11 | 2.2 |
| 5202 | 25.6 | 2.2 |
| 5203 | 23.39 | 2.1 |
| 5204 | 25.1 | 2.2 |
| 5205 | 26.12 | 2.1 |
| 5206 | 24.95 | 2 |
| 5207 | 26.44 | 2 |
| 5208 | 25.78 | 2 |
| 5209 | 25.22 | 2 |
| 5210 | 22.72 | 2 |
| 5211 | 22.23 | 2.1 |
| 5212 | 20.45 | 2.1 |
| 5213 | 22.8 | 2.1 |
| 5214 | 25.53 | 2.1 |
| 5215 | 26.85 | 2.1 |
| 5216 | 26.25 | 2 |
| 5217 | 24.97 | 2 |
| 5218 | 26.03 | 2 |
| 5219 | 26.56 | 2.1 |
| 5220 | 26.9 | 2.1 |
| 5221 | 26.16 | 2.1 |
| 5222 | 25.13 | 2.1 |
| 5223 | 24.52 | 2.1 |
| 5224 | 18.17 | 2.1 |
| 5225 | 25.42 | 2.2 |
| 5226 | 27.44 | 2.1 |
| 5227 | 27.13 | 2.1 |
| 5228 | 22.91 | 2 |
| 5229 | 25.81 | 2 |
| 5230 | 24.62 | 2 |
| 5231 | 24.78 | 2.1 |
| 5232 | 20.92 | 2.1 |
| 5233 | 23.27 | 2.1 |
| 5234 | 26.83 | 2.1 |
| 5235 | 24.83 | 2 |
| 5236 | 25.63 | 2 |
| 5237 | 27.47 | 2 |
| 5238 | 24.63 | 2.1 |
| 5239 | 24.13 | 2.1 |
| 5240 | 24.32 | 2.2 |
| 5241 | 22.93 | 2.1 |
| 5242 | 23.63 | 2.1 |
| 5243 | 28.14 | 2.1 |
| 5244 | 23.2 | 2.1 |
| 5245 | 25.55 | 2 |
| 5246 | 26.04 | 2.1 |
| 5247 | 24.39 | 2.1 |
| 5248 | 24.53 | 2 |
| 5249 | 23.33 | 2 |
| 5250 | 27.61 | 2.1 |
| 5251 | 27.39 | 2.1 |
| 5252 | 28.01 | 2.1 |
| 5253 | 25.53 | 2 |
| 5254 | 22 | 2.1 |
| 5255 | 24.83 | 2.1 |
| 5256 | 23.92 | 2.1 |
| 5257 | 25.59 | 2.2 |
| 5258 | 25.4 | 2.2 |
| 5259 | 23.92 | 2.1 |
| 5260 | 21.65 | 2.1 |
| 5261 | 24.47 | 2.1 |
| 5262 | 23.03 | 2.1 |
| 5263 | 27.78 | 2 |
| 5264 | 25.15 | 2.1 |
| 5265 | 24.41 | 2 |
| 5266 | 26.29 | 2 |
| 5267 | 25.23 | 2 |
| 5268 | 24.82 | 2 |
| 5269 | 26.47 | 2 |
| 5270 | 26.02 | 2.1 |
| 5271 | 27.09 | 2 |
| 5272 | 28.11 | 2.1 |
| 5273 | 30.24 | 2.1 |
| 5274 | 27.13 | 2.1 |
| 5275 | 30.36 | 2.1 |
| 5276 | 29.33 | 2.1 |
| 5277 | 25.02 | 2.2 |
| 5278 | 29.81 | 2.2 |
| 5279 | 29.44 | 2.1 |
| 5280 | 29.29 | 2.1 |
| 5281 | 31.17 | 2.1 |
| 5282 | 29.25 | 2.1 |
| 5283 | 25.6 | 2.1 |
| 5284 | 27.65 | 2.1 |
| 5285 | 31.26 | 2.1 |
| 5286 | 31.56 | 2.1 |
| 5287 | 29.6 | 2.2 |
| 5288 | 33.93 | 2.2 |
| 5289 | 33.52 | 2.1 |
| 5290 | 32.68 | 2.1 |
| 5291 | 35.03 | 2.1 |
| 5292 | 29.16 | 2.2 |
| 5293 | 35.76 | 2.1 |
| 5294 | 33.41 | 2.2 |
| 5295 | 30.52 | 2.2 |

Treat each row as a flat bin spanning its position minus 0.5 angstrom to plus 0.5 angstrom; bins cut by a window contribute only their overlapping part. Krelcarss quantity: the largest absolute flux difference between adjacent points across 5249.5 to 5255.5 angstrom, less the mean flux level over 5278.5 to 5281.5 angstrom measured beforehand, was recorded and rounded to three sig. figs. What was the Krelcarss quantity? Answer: -26.4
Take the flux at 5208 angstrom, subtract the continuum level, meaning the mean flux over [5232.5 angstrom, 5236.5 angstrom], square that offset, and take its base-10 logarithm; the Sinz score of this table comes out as -0.4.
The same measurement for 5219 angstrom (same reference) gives 0.3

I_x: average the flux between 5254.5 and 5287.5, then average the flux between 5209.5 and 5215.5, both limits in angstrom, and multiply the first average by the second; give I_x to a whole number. 633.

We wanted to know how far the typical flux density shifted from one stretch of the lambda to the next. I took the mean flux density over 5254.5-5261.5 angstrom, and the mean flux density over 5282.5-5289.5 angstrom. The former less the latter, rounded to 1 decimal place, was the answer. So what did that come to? -6.2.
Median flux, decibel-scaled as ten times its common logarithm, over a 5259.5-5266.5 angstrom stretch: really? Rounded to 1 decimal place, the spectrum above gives 13.9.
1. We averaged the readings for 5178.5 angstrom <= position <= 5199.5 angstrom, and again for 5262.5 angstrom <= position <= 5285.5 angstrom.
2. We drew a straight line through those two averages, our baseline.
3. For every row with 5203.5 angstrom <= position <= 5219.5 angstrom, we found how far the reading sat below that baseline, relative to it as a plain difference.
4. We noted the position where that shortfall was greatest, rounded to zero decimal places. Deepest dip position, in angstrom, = 5212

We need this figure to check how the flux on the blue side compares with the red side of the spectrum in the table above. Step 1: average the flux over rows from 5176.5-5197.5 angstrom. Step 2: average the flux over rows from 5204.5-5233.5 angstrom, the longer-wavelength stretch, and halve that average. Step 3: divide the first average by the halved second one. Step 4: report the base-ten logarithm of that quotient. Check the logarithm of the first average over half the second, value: 0.294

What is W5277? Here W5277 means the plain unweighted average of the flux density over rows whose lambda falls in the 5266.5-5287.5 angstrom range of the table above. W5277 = 28.3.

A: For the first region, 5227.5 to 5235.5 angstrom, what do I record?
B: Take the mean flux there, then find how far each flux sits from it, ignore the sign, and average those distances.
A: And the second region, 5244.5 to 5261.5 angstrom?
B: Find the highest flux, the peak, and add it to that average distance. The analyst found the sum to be 29.42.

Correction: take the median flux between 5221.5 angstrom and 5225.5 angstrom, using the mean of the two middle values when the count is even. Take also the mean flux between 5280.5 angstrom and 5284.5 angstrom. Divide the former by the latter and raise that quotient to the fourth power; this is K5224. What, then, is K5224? 0.58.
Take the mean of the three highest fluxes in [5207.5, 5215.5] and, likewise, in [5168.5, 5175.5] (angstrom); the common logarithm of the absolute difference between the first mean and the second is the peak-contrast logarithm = -0.6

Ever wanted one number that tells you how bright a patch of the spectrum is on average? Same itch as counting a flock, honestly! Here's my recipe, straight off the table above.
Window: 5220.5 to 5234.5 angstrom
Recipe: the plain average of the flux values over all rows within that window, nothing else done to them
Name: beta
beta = 24.5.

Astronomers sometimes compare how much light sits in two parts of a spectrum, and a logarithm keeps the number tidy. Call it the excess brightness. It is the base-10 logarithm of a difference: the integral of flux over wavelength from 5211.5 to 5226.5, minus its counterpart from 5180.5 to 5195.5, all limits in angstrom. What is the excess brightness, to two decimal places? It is 1.09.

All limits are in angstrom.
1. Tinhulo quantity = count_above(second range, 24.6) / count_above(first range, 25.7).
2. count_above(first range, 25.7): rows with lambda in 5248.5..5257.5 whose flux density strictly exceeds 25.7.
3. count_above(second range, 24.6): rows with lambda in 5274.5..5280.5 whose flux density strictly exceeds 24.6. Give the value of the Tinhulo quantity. 2.0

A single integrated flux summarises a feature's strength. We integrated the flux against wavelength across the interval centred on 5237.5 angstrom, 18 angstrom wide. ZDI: 447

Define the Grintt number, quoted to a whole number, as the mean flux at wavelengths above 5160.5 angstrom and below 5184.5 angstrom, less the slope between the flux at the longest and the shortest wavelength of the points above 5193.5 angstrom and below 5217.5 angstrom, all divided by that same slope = -558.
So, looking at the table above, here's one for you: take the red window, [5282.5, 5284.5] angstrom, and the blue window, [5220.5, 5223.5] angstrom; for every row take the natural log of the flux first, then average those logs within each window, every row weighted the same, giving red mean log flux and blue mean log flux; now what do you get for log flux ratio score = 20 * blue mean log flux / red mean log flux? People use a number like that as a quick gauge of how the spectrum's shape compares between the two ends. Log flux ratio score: 19.7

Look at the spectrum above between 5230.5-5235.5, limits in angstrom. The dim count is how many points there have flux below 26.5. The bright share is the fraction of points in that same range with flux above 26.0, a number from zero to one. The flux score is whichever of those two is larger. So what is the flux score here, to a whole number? 4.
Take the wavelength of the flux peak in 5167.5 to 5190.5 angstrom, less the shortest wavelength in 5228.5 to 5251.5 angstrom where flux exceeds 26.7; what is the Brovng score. -61 angstrom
